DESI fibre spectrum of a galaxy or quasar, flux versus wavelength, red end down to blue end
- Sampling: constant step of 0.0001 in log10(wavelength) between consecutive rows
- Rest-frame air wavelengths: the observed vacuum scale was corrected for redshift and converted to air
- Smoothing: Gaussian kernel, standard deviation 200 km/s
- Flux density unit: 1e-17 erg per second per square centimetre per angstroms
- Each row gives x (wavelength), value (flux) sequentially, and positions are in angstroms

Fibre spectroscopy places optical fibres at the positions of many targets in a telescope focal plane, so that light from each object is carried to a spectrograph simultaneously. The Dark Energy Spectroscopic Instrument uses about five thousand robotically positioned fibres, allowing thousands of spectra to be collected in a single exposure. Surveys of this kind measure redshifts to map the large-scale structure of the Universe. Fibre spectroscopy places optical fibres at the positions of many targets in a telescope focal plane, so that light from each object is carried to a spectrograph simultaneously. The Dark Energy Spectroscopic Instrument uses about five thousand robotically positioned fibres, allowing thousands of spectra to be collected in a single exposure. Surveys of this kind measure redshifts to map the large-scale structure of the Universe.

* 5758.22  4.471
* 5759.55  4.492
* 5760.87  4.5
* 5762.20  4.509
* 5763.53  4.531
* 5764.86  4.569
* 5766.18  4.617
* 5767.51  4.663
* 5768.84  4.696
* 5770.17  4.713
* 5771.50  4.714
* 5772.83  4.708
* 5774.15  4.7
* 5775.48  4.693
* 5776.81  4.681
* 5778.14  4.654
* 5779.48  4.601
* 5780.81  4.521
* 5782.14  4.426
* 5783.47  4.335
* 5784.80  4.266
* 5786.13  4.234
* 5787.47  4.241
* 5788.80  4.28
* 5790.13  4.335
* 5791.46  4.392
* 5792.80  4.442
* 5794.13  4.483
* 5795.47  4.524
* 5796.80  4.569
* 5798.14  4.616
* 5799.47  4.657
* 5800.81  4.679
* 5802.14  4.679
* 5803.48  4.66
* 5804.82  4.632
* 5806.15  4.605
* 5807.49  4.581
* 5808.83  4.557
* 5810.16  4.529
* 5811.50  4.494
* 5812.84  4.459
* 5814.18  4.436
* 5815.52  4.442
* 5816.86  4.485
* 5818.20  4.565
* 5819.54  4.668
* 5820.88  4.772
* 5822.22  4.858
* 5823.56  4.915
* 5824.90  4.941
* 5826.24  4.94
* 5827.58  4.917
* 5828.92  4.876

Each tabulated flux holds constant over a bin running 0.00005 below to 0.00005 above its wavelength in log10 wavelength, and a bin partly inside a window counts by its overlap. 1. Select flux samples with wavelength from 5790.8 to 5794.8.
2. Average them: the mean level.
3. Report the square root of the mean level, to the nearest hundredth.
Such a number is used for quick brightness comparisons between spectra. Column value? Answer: 2.11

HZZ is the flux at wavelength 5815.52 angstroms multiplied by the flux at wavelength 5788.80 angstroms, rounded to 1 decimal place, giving 19.0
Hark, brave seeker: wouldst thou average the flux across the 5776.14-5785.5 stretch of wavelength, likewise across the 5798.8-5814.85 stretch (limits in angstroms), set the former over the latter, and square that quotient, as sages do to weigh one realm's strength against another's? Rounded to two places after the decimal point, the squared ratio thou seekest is 0.96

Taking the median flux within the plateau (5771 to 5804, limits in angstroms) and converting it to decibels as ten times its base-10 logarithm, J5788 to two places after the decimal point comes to 6.60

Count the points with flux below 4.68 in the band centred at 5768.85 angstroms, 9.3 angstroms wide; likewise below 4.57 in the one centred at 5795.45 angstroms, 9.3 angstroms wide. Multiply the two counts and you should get 15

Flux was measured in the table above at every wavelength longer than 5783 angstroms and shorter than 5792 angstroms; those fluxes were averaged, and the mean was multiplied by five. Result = 21.5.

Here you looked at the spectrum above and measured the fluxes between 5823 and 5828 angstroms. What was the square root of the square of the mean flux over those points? 4.93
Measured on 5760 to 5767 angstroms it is 4.55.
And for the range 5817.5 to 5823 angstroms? 4.72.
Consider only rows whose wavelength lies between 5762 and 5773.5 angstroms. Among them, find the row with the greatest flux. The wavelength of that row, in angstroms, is 5771.50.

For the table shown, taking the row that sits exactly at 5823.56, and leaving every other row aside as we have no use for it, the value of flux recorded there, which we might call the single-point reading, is 4.915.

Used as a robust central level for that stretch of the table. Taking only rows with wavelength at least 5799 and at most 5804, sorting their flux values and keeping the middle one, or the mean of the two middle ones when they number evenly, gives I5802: 4.67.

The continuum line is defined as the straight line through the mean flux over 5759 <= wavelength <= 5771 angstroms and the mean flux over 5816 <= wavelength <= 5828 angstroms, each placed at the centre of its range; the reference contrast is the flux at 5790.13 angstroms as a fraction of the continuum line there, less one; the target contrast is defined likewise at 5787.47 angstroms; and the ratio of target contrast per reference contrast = 1.3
